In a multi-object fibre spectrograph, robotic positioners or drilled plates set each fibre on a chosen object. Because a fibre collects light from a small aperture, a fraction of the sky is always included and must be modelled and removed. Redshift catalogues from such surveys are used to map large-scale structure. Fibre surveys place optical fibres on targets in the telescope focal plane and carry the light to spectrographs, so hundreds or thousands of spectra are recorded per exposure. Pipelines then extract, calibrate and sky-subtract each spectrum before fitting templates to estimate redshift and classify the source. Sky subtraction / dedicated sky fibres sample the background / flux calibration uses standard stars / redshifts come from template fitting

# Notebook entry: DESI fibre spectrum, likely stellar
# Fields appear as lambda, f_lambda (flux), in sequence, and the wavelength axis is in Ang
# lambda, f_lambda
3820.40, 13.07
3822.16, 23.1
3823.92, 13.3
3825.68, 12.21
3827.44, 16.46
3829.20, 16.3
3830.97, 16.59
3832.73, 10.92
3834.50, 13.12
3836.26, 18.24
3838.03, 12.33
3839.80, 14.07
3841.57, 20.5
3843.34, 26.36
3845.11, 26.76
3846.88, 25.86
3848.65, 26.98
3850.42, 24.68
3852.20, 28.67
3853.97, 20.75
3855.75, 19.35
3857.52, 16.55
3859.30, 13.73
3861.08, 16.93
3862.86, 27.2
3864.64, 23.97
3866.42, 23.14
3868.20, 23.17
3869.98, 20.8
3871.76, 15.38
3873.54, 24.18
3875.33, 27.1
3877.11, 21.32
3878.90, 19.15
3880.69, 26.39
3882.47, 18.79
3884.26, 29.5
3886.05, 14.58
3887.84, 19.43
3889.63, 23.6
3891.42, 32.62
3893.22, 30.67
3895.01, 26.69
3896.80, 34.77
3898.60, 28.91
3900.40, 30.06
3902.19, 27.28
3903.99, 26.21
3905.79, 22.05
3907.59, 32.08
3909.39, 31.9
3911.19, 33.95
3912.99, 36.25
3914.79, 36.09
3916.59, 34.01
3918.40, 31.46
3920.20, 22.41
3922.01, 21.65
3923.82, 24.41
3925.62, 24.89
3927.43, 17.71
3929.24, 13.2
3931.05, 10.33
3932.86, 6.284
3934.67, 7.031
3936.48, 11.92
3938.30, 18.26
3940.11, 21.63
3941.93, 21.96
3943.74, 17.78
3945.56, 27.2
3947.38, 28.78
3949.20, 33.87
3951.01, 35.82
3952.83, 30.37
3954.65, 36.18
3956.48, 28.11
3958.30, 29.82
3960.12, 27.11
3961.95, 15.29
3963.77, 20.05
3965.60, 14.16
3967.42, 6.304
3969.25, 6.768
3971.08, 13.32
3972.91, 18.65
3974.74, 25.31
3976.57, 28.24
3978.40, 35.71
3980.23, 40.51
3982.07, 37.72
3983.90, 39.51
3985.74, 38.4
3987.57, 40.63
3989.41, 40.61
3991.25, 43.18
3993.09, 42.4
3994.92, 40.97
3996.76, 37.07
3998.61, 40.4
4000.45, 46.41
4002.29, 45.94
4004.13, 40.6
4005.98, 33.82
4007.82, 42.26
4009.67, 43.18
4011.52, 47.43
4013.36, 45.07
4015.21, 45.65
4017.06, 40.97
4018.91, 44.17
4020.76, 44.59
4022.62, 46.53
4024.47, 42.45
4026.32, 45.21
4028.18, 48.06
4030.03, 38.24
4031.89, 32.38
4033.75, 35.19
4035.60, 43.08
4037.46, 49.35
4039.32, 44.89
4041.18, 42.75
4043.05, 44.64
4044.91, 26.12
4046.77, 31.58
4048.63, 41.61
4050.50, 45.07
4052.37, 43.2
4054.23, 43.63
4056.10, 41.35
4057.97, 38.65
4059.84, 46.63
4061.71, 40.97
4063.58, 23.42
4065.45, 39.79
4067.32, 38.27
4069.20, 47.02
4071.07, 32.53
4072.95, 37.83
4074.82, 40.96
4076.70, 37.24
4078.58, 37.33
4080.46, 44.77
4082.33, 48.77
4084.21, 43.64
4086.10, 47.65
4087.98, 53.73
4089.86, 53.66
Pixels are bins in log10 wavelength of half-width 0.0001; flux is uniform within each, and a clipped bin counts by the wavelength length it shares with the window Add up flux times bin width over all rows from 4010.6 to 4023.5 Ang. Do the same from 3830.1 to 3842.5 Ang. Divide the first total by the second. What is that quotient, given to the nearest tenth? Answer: 3.1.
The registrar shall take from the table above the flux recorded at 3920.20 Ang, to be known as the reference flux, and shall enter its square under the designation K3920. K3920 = 502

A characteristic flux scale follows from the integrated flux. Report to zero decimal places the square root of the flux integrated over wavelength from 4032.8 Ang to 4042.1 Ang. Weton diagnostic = 20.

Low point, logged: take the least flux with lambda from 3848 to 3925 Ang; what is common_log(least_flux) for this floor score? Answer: 1.14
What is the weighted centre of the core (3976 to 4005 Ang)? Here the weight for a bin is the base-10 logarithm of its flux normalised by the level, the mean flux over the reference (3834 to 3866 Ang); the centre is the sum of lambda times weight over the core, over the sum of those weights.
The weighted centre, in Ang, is 3991.3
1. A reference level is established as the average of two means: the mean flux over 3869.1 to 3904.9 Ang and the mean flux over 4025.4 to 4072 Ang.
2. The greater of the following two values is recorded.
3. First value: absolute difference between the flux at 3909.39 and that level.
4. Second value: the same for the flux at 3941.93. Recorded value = 10.5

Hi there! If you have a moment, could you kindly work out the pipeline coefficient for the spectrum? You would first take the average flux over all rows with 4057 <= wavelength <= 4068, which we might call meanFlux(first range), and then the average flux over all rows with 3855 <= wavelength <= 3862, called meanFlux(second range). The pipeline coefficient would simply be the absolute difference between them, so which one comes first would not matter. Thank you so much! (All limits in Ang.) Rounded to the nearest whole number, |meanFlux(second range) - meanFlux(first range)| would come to 21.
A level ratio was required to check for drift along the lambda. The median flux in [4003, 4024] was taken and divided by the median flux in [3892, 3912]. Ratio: 1.5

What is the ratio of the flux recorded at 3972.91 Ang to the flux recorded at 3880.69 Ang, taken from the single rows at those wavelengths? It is 0.7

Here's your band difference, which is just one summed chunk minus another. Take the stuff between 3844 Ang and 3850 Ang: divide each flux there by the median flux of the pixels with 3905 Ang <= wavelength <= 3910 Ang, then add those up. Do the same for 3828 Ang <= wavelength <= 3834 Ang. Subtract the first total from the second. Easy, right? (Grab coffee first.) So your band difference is -1.1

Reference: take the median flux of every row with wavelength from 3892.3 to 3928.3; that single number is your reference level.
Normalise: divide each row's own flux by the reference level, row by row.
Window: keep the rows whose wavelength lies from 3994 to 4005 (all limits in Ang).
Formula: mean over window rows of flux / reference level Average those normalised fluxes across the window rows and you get 1.42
